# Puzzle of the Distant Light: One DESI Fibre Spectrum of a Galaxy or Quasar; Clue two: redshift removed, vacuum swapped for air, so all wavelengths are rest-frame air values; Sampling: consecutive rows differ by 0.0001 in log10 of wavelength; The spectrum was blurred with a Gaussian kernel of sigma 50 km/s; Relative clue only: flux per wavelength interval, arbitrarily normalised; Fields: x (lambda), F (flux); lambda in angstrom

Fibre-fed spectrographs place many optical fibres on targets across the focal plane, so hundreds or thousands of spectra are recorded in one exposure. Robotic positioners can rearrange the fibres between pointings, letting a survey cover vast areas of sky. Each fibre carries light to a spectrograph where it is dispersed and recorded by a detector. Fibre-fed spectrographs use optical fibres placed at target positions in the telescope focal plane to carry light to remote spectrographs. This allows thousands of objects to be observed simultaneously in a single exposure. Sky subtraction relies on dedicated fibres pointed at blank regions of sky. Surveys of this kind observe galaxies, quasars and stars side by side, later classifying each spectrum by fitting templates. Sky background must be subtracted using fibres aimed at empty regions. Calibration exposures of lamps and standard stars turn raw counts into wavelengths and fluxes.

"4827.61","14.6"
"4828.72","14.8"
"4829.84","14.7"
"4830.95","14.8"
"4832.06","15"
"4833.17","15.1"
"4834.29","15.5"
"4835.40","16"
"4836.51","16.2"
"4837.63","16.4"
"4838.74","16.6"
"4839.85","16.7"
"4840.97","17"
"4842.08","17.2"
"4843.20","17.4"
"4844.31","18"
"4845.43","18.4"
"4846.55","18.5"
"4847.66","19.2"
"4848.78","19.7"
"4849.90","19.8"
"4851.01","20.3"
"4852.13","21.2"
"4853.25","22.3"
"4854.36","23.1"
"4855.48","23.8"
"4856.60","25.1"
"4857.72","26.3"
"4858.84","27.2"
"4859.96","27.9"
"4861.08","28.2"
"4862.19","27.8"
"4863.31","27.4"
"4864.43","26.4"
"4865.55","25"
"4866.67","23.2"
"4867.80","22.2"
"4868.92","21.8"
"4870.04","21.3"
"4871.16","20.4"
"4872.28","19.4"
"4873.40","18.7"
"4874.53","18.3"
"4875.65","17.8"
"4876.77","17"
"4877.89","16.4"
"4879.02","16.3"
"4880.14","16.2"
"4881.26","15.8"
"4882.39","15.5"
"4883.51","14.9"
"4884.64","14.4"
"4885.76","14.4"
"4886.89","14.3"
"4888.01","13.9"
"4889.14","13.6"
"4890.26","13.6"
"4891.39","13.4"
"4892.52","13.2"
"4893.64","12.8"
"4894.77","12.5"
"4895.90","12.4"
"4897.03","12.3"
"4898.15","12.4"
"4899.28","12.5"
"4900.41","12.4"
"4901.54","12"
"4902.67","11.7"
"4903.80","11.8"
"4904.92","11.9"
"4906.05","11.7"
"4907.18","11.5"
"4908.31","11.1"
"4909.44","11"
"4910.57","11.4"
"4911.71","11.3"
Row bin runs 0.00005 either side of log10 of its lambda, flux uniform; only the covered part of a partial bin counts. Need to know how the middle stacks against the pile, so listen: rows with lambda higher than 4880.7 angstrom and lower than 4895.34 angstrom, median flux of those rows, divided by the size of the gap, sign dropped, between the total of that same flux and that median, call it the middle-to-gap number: 0.0825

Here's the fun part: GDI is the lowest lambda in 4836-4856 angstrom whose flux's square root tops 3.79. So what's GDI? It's 4836.51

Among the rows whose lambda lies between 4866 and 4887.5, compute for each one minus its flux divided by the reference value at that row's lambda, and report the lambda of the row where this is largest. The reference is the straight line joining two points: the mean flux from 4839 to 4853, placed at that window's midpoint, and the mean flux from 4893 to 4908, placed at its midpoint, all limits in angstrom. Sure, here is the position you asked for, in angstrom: 4884.64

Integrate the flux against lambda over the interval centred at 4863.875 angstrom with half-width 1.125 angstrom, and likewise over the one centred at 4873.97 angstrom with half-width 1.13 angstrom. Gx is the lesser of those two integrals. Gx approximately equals 42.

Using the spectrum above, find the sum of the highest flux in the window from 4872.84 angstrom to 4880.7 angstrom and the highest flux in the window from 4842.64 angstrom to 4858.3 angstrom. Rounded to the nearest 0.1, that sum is 45.0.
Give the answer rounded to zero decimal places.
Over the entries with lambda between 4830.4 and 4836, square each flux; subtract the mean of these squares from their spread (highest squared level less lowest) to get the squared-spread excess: -197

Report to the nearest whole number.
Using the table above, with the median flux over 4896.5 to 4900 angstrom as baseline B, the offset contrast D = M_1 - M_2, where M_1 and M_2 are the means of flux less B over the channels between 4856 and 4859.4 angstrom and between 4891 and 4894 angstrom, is 13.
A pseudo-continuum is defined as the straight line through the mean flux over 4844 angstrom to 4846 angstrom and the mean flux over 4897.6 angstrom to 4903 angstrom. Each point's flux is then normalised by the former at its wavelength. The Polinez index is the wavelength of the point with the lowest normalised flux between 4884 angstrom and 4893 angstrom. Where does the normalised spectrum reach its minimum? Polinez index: 4892.52 angstrom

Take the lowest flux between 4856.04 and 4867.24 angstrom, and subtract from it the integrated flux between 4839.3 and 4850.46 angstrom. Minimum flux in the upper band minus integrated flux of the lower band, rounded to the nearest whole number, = -180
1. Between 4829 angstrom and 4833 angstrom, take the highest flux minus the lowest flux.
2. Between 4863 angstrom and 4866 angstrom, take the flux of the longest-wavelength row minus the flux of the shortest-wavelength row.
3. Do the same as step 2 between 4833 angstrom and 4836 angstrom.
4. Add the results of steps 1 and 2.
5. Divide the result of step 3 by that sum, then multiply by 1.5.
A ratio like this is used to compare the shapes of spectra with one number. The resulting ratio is -0.6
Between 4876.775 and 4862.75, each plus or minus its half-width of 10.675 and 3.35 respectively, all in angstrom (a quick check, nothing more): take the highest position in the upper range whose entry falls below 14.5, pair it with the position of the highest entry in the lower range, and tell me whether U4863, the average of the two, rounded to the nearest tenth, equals 4874.0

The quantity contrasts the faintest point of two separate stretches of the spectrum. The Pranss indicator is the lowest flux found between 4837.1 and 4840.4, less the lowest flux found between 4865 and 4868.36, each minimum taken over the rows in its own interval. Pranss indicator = -6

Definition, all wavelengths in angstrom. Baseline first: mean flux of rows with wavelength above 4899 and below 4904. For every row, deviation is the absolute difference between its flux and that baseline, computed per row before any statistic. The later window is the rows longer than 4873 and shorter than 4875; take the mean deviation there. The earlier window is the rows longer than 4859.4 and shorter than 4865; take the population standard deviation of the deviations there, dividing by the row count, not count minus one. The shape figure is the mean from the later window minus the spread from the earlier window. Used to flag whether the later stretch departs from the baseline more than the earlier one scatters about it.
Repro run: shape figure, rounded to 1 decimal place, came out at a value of 5.8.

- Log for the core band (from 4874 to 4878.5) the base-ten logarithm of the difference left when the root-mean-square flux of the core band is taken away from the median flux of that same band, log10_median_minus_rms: -2.0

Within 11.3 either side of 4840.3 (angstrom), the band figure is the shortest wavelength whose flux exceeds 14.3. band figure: 4829.84 angstrom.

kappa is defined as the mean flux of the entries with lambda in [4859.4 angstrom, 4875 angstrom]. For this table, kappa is 23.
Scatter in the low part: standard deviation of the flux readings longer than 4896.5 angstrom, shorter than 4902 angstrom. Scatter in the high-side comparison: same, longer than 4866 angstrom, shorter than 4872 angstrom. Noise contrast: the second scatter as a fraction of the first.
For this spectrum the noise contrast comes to 5.4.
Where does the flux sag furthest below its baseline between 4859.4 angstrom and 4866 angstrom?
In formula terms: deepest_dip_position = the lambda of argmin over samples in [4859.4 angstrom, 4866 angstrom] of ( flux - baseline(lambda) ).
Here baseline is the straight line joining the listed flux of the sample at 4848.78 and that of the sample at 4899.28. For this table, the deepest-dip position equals 4865.55 angstrom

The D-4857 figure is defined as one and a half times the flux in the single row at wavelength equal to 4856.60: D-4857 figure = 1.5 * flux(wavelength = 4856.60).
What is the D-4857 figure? 38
